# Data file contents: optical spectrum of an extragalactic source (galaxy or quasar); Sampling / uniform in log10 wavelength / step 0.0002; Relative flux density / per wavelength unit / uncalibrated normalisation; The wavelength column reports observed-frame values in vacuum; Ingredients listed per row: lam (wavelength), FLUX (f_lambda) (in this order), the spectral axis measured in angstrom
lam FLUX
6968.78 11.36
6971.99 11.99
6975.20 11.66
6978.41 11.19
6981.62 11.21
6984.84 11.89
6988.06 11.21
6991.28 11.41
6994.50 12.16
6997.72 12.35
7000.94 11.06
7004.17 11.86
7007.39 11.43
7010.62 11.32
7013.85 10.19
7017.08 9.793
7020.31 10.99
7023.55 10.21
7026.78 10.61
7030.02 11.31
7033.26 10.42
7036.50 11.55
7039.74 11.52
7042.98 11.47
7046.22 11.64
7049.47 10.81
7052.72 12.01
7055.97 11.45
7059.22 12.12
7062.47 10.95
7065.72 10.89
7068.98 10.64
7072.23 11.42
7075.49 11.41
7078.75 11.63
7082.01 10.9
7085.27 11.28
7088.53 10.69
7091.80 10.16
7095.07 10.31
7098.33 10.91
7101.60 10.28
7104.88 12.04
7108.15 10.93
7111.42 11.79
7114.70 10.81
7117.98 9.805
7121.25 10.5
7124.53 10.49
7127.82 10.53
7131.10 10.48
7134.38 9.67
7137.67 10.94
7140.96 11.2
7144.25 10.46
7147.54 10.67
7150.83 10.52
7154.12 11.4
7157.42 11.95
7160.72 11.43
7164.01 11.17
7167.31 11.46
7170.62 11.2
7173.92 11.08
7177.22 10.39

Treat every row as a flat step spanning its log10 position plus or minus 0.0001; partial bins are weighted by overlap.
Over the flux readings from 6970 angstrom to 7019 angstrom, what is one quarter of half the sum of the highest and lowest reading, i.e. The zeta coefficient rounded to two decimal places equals 2.77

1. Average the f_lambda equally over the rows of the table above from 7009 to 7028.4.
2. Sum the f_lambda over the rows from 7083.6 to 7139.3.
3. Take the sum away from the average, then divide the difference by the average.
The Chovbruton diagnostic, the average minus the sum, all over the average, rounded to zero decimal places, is -16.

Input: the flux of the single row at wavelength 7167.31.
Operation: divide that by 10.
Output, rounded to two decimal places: 1.15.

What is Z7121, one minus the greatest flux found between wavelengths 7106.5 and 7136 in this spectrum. -10.8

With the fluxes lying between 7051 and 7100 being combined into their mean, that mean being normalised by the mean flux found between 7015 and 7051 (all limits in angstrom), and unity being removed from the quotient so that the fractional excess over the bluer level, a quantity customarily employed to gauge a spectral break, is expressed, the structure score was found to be 0.02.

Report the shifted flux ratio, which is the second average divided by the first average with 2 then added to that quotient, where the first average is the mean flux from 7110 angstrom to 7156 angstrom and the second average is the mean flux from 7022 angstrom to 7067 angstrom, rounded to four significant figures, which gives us 3.052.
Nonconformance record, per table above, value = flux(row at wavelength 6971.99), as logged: 11.99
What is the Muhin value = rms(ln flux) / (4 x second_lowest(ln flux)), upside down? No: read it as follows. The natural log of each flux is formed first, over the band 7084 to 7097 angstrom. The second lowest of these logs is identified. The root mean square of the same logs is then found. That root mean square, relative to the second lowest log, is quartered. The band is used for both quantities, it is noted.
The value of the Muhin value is 0.2530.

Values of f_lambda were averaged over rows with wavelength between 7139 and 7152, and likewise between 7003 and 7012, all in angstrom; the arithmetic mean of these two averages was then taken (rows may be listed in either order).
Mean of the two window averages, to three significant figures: 11.1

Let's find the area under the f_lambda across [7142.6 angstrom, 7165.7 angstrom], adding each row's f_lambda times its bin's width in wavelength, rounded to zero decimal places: 256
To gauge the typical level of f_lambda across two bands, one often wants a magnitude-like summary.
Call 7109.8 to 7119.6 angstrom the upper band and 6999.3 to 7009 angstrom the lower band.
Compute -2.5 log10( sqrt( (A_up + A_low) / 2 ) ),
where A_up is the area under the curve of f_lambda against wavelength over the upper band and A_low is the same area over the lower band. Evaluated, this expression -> -2.544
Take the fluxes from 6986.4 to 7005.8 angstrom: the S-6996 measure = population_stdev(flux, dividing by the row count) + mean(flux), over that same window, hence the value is 12.2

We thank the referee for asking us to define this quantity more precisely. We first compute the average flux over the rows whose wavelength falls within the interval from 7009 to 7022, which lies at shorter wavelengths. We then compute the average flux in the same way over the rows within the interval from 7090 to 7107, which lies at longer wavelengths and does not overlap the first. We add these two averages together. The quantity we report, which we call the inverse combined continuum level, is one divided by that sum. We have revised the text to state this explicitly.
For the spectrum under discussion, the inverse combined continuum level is 0.0469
